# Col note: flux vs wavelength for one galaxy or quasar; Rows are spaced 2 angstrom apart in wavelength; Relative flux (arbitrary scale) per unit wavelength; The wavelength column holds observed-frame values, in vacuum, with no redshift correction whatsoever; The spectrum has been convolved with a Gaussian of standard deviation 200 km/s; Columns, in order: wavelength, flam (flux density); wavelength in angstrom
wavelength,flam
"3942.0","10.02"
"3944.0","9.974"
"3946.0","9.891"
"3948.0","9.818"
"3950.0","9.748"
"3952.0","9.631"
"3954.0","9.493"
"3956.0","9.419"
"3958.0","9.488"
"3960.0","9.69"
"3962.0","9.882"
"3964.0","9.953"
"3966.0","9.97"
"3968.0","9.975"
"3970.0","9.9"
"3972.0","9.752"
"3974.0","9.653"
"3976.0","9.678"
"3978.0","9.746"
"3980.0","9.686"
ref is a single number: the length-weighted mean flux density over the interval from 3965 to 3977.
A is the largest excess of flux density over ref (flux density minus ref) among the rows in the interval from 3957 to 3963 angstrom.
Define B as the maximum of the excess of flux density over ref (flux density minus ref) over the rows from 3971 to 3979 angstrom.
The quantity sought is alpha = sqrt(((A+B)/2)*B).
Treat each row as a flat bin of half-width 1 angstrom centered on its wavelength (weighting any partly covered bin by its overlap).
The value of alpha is 0.02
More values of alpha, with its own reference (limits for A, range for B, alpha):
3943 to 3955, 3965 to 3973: 0.15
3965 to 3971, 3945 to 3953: 0.09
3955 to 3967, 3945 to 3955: 0.09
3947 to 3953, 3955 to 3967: 0.10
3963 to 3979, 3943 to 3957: 0.15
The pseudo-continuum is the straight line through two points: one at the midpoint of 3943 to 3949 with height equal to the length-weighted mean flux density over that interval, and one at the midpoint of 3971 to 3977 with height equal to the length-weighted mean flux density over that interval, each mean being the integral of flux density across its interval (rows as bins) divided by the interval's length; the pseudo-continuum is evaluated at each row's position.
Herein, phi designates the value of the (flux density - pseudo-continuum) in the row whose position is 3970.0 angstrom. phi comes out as 0.18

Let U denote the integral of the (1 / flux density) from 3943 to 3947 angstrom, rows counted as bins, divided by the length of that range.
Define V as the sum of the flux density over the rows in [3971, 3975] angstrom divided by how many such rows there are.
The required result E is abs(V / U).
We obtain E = 96.4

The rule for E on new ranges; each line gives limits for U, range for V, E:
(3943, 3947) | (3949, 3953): 96.2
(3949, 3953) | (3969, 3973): 95.2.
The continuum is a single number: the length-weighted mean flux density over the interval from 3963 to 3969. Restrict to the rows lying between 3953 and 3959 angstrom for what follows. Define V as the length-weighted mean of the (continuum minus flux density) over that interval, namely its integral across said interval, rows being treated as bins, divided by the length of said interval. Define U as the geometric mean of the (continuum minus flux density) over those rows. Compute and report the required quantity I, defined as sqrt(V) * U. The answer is 0.35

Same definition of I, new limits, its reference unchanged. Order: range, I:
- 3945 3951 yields 0.05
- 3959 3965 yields 0.02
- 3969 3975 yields 0.07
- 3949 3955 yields 0.19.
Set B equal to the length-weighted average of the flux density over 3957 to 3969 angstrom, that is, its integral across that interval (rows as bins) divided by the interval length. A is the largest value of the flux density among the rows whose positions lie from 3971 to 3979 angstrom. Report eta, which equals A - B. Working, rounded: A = 9.752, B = 9.83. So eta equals -0.07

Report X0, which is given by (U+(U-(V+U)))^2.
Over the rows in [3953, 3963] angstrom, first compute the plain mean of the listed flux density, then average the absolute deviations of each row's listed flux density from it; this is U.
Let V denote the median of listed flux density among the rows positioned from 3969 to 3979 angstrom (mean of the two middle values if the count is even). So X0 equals 92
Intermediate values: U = 0.15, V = 9.75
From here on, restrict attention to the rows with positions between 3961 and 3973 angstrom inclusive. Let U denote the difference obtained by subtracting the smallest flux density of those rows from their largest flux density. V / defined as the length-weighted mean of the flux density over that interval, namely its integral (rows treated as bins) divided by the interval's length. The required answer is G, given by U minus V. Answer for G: -9.7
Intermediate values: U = 0.223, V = 9.91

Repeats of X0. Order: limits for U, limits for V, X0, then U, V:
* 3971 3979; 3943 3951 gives 96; 0.04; 9.85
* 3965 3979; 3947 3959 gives 89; 0.12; 9.56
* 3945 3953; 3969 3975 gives 93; 0.08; 9.75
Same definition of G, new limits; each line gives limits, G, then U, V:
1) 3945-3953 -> -9.5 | 0.260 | 9.77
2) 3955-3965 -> -9.2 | 0.534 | 9.69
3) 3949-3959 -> -9.2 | 0.329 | 9.56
